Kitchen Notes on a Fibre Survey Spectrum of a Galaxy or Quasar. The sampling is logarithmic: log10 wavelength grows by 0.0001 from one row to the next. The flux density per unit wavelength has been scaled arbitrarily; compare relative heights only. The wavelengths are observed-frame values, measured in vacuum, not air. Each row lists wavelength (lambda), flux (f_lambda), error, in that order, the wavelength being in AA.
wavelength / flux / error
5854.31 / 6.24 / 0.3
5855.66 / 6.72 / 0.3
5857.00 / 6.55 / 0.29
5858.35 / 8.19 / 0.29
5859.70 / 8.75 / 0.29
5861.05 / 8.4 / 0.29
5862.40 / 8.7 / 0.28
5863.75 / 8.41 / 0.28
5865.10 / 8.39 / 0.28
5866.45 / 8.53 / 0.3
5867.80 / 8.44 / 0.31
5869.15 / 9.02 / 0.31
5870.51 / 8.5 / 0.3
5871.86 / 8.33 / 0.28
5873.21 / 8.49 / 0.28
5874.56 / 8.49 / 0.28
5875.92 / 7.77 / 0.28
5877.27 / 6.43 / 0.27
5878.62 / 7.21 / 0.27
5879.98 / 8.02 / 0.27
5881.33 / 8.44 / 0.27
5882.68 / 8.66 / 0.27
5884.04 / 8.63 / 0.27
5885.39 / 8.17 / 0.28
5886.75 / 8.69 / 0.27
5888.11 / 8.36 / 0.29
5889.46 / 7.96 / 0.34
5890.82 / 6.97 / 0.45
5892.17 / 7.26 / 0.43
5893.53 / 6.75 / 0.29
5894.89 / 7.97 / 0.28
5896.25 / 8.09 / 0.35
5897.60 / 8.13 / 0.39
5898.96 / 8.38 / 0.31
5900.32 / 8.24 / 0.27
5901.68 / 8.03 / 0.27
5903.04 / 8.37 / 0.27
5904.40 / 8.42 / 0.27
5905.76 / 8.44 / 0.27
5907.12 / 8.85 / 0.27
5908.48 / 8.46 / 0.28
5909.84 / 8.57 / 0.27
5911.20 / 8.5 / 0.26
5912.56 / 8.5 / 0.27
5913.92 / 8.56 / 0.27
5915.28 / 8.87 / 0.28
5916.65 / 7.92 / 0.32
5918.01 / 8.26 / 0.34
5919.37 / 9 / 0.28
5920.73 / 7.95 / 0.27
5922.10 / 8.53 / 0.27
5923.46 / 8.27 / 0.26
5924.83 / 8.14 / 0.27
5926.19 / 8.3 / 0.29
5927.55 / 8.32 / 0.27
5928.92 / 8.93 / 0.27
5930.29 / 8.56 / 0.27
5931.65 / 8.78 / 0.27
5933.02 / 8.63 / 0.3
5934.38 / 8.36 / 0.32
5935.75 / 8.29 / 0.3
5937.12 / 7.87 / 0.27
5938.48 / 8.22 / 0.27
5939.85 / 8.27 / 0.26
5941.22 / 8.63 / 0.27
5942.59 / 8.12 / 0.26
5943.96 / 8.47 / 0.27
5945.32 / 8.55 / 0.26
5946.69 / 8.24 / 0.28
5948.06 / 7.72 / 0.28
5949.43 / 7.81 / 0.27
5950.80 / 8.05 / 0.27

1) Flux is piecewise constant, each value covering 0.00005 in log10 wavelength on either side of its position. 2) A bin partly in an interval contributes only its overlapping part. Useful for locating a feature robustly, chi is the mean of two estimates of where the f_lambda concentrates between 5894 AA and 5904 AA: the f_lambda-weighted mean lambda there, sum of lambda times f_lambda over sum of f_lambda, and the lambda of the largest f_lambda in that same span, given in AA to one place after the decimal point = 5899.0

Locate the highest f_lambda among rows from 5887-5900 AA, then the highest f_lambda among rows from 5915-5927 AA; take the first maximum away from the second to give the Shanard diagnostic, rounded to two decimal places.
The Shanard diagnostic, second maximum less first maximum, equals 0.62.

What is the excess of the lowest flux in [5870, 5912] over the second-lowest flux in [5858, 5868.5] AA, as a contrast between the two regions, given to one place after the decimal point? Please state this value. -2.0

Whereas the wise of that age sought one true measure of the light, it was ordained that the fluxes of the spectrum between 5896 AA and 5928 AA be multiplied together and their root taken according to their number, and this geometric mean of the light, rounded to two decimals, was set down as 8.37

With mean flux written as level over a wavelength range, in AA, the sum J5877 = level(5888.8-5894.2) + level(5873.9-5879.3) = 14.7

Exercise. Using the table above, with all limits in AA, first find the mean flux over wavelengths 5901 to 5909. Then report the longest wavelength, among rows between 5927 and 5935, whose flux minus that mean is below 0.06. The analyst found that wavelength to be 5934.38 AA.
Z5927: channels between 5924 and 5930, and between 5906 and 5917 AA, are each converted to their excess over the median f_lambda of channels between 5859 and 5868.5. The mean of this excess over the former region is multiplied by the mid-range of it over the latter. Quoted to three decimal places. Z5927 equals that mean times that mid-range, 0.001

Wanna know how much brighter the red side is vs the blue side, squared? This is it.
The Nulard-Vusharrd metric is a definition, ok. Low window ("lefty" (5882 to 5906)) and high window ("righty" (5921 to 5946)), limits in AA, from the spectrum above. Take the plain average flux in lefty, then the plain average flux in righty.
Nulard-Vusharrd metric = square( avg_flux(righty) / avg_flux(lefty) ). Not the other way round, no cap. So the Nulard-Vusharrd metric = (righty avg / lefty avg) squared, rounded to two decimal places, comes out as 1.08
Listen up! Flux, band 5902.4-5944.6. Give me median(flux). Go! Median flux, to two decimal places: 8.44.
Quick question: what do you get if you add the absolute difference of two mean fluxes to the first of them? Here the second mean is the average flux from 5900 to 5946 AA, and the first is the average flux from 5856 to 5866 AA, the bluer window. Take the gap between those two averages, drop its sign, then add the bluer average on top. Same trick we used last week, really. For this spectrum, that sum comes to 8.42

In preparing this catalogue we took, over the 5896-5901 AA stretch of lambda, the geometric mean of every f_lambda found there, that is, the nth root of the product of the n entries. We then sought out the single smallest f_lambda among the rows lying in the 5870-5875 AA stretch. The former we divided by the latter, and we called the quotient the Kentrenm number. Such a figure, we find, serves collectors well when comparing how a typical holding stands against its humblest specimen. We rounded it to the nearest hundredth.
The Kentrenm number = 0.99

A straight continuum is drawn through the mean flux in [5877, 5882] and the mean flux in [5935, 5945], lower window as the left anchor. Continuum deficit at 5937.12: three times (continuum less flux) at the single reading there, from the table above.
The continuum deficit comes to 1.1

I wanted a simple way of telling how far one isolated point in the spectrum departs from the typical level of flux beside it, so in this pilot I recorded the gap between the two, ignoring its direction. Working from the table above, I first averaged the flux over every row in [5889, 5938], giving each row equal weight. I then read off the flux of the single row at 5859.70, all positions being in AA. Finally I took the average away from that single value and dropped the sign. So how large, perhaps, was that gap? 0.49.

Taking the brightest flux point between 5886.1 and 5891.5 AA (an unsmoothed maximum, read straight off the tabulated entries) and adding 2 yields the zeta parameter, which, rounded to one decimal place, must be 10.7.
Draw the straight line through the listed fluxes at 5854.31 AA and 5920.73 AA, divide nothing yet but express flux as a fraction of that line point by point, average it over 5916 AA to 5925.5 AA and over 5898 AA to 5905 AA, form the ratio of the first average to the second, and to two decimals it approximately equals 0.94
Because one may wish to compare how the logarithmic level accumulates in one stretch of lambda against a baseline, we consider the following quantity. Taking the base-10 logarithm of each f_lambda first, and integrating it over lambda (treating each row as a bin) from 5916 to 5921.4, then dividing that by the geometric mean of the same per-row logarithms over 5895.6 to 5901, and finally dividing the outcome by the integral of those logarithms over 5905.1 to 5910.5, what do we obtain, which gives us 1.08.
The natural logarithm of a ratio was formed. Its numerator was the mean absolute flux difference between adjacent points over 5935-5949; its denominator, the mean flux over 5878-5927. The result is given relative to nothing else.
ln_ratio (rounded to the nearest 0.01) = -3.22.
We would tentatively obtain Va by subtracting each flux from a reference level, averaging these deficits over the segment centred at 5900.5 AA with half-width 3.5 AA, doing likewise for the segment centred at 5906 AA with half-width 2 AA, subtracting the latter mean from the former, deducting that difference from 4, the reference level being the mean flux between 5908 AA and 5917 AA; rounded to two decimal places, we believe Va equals 3.66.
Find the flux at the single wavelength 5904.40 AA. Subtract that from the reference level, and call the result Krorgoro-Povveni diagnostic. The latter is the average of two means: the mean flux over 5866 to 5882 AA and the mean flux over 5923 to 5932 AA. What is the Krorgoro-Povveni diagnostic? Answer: -0.1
